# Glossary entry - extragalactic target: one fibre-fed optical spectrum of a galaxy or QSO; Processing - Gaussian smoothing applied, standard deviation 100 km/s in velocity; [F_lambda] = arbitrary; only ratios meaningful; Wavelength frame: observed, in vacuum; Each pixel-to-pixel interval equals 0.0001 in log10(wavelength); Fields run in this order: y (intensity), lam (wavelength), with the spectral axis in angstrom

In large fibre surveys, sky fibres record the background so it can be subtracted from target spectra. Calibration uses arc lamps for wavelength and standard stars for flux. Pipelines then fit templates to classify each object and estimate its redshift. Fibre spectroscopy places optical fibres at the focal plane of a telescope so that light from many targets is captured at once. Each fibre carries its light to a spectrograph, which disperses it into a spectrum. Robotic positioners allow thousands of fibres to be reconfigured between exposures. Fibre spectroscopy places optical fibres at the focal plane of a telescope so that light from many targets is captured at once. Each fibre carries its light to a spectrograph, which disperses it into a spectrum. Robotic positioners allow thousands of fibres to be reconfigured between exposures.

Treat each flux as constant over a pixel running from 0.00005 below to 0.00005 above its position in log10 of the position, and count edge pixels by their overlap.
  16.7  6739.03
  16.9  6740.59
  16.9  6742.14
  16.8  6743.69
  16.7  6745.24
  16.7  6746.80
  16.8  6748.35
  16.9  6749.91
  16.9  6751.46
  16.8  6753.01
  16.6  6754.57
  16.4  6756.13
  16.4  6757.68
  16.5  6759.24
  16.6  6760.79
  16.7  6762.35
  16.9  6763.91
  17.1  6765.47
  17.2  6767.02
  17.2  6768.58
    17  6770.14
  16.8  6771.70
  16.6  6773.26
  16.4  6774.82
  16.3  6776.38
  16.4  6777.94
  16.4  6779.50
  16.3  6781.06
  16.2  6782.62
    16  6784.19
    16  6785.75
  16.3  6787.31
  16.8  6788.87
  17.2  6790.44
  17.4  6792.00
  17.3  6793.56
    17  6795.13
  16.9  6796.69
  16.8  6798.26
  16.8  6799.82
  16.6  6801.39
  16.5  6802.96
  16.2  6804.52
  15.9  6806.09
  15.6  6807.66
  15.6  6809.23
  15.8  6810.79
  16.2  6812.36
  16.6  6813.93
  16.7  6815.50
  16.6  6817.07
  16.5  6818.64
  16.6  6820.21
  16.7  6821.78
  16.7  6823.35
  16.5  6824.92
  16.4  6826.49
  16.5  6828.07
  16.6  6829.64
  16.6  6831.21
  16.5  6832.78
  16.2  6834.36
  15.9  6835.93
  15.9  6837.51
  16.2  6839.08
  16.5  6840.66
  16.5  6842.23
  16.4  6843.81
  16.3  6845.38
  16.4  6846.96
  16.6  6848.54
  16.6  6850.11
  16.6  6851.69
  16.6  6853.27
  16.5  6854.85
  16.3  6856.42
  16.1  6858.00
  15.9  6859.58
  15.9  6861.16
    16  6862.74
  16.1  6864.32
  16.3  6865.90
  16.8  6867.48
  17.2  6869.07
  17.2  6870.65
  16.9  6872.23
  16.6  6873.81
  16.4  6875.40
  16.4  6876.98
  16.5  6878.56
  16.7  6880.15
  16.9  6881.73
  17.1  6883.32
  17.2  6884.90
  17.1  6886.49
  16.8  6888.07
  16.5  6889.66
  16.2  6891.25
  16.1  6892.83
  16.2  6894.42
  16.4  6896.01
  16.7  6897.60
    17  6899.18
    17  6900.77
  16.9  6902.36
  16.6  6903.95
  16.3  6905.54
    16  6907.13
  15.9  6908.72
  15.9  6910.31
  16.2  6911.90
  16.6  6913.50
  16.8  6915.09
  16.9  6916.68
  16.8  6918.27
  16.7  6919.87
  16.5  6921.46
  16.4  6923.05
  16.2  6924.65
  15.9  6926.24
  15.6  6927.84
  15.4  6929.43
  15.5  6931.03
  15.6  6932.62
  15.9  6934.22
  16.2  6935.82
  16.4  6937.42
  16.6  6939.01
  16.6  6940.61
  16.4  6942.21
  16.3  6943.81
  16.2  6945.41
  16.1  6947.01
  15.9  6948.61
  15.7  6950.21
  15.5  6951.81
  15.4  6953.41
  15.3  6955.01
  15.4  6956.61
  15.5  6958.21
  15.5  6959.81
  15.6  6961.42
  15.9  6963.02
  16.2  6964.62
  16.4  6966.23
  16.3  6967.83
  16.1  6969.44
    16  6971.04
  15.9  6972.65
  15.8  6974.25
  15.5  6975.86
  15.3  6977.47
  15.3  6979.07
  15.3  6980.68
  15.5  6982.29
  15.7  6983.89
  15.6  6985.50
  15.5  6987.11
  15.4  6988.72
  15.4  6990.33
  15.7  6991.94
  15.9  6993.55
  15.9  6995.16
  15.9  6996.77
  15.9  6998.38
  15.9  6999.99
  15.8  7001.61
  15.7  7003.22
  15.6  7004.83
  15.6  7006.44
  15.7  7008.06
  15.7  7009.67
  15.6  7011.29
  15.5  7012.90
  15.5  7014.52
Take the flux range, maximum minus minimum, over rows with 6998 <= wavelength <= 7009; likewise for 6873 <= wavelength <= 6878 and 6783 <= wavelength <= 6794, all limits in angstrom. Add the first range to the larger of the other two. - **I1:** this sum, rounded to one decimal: 1.7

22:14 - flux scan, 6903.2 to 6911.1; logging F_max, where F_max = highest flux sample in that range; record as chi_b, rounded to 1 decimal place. 16.6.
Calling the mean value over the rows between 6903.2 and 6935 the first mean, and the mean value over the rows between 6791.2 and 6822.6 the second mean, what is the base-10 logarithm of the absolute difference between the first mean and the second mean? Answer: -0.48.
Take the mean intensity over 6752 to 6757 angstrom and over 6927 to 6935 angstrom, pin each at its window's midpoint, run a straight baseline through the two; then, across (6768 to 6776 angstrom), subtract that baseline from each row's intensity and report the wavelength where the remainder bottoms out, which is 6774.82 angstrom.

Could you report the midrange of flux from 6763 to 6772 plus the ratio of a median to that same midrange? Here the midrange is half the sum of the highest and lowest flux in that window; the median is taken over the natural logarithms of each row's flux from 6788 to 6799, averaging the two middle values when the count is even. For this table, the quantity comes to 17.2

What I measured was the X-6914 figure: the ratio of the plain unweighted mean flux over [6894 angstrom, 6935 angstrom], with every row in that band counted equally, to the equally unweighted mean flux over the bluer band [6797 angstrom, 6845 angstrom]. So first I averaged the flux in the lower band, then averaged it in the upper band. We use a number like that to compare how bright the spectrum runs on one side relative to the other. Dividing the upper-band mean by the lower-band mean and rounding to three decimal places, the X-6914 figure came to 0.996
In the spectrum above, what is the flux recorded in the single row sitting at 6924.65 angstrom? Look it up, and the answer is 16.2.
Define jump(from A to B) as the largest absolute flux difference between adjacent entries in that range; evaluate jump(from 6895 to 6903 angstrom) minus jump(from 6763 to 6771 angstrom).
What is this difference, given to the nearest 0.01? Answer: 0.10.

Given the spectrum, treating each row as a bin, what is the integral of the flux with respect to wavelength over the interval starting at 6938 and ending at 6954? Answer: 257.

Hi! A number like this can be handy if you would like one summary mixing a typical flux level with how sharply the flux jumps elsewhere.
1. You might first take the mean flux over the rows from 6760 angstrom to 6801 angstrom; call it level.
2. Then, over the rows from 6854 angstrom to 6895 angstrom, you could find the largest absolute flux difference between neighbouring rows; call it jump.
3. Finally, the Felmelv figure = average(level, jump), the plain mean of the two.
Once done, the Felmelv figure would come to 8.608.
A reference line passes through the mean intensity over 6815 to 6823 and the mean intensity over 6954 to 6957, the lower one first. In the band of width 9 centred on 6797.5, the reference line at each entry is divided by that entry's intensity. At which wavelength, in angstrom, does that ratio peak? 6801.39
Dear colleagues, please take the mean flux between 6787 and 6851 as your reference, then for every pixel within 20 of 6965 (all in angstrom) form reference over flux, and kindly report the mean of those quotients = 1.05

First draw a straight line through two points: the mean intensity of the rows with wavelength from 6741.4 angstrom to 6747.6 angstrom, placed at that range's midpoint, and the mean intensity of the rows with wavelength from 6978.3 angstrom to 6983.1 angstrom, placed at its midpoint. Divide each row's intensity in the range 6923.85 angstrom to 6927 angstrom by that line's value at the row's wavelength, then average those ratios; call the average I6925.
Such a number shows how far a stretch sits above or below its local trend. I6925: 1.02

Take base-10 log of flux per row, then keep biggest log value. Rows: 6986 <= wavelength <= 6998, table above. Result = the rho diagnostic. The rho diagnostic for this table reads 1.20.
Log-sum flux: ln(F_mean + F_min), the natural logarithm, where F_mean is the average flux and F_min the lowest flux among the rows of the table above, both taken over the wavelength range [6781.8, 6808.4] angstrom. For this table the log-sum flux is 3.47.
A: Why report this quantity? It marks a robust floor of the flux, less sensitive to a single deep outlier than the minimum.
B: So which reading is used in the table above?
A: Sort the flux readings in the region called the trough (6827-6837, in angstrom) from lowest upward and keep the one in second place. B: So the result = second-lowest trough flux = 16.2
